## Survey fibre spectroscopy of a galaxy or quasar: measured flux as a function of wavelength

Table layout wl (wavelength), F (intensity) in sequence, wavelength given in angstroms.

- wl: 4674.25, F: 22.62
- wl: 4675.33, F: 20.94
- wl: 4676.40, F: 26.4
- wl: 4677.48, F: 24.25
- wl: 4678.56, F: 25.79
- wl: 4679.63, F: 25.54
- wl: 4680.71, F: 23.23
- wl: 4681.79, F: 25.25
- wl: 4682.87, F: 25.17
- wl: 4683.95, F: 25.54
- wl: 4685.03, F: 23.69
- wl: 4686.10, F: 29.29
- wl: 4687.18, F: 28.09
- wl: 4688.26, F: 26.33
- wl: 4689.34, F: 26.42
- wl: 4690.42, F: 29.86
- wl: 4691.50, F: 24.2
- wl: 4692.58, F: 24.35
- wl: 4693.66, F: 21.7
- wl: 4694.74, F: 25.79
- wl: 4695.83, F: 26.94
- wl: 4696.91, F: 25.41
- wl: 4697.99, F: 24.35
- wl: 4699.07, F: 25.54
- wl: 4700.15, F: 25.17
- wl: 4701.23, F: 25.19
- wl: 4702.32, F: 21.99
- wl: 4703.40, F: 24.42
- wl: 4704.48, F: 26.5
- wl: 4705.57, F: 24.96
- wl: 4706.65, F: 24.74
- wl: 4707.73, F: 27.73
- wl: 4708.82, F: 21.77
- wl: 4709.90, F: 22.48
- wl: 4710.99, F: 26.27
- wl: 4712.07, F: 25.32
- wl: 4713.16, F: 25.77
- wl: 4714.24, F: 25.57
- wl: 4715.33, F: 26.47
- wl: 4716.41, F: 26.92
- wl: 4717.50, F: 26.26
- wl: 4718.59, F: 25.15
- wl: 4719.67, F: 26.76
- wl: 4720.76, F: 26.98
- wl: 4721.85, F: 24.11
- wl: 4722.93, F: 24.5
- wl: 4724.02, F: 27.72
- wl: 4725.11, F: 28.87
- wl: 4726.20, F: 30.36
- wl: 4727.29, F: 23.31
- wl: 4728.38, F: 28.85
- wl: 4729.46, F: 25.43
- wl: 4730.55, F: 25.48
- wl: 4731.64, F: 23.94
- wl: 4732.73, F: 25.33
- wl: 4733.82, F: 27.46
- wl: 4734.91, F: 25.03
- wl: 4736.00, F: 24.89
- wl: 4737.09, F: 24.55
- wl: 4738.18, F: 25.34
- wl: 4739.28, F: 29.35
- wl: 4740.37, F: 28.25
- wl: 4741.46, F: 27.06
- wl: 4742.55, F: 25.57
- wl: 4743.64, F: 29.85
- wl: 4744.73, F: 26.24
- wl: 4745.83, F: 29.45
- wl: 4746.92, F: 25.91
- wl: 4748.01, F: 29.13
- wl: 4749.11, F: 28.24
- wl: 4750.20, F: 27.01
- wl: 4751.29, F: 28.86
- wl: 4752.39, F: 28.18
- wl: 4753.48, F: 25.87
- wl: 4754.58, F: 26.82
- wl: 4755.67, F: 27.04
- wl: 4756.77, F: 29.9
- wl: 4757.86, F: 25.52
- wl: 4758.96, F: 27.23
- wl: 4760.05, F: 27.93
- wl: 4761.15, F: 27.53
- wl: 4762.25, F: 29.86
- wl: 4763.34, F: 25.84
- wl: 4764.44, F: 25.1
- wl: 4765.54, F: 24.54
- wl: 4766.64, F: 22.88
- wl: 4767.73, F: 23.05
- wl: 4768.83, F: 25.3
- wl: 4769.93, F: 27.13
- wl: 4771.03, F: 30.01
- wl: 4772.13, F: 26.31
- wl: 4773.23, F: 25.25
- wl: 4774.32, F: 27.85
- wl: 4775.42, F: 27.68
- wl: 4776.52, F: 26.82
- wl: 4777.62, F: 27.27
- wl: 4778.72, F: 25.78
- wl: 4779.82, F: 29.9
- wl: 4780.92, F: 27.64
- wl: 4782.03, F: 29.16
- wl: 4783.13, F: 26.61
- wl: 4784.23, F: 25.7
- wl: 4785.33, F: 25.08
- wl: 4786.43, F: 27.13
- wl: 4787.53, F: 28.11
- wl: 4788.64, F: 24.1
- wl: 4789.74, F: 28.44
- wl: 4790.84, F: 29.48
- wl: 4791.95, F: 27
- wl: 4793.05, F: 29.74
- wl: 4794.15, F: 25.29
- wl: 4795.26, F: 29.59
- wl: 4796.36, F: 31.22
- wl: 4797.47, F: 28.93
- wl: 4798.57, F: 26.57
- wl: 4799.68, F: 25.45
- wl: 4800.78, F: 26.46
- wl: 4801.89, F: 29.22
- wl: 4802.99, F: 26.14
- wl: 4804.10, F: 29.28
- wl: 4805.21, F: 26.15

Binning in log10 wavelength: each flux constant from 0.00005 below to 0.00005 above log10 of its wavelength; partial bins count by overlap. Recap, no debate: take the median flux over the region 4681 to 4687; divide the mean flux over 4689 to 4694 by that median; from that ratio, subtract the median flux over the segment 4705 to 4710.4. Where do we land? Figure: -23.7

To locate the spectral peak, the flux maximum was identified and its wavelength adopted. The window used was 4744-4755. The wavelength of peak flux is 4745.83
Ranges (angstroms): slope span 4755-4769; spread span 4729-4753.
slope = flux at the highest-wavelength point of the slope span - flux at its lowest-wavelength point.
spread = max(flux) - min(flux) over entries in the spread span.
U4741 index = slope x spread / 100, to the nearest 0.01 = -0.10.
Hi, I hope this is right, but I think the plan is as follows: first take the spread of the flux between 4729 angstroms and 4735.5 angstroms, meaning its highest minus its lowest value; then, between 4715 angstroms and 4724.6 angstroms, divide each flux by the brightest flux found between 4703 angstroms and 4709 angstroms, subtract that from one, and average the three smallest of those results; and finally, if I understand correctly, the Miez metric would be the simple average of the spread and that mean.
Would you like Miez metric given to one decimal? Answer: 1.8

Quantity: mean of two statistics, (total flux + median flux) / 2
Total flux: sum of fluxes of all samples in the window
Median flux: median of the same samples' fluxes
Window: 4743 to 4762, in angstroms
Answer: 249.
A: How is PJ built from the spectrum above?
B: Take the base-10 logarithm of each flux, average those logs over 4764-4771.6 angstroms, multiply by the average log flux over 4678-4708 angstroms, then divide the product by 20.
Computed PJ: 0.099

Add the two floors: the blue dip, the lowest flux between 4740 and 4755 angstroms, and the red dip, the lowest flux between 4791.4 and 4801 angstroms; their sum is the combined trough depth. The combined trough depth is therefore 50.9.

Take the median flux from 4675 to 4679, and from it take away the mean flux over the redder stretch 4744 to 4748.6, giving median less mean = -2.7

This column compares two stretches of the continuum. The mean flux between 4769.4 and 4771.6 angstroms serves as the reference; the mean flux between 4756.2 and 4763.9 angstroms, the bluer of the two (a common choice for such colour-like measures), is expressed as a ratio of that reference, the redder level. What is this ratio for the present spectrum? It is 0.97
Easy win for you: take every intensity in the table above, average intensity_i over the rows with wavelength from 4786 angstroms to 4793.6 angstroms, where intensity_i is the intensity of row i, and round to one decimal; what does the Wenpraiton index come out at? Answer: 27.7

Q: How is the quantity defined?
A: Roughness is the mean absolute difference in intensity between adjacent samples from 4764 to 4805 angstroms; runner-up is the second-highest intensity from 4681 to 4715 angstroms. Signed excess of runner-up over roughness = 27.2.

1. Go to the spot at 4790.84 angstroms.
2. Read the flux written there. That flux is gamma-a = 29.48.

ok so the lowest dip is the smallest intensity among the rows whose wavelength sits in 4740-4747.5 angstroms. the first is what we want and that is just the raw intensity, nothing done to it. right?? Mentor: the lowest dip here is 25.57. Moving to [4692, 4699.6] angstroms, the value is 21.7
